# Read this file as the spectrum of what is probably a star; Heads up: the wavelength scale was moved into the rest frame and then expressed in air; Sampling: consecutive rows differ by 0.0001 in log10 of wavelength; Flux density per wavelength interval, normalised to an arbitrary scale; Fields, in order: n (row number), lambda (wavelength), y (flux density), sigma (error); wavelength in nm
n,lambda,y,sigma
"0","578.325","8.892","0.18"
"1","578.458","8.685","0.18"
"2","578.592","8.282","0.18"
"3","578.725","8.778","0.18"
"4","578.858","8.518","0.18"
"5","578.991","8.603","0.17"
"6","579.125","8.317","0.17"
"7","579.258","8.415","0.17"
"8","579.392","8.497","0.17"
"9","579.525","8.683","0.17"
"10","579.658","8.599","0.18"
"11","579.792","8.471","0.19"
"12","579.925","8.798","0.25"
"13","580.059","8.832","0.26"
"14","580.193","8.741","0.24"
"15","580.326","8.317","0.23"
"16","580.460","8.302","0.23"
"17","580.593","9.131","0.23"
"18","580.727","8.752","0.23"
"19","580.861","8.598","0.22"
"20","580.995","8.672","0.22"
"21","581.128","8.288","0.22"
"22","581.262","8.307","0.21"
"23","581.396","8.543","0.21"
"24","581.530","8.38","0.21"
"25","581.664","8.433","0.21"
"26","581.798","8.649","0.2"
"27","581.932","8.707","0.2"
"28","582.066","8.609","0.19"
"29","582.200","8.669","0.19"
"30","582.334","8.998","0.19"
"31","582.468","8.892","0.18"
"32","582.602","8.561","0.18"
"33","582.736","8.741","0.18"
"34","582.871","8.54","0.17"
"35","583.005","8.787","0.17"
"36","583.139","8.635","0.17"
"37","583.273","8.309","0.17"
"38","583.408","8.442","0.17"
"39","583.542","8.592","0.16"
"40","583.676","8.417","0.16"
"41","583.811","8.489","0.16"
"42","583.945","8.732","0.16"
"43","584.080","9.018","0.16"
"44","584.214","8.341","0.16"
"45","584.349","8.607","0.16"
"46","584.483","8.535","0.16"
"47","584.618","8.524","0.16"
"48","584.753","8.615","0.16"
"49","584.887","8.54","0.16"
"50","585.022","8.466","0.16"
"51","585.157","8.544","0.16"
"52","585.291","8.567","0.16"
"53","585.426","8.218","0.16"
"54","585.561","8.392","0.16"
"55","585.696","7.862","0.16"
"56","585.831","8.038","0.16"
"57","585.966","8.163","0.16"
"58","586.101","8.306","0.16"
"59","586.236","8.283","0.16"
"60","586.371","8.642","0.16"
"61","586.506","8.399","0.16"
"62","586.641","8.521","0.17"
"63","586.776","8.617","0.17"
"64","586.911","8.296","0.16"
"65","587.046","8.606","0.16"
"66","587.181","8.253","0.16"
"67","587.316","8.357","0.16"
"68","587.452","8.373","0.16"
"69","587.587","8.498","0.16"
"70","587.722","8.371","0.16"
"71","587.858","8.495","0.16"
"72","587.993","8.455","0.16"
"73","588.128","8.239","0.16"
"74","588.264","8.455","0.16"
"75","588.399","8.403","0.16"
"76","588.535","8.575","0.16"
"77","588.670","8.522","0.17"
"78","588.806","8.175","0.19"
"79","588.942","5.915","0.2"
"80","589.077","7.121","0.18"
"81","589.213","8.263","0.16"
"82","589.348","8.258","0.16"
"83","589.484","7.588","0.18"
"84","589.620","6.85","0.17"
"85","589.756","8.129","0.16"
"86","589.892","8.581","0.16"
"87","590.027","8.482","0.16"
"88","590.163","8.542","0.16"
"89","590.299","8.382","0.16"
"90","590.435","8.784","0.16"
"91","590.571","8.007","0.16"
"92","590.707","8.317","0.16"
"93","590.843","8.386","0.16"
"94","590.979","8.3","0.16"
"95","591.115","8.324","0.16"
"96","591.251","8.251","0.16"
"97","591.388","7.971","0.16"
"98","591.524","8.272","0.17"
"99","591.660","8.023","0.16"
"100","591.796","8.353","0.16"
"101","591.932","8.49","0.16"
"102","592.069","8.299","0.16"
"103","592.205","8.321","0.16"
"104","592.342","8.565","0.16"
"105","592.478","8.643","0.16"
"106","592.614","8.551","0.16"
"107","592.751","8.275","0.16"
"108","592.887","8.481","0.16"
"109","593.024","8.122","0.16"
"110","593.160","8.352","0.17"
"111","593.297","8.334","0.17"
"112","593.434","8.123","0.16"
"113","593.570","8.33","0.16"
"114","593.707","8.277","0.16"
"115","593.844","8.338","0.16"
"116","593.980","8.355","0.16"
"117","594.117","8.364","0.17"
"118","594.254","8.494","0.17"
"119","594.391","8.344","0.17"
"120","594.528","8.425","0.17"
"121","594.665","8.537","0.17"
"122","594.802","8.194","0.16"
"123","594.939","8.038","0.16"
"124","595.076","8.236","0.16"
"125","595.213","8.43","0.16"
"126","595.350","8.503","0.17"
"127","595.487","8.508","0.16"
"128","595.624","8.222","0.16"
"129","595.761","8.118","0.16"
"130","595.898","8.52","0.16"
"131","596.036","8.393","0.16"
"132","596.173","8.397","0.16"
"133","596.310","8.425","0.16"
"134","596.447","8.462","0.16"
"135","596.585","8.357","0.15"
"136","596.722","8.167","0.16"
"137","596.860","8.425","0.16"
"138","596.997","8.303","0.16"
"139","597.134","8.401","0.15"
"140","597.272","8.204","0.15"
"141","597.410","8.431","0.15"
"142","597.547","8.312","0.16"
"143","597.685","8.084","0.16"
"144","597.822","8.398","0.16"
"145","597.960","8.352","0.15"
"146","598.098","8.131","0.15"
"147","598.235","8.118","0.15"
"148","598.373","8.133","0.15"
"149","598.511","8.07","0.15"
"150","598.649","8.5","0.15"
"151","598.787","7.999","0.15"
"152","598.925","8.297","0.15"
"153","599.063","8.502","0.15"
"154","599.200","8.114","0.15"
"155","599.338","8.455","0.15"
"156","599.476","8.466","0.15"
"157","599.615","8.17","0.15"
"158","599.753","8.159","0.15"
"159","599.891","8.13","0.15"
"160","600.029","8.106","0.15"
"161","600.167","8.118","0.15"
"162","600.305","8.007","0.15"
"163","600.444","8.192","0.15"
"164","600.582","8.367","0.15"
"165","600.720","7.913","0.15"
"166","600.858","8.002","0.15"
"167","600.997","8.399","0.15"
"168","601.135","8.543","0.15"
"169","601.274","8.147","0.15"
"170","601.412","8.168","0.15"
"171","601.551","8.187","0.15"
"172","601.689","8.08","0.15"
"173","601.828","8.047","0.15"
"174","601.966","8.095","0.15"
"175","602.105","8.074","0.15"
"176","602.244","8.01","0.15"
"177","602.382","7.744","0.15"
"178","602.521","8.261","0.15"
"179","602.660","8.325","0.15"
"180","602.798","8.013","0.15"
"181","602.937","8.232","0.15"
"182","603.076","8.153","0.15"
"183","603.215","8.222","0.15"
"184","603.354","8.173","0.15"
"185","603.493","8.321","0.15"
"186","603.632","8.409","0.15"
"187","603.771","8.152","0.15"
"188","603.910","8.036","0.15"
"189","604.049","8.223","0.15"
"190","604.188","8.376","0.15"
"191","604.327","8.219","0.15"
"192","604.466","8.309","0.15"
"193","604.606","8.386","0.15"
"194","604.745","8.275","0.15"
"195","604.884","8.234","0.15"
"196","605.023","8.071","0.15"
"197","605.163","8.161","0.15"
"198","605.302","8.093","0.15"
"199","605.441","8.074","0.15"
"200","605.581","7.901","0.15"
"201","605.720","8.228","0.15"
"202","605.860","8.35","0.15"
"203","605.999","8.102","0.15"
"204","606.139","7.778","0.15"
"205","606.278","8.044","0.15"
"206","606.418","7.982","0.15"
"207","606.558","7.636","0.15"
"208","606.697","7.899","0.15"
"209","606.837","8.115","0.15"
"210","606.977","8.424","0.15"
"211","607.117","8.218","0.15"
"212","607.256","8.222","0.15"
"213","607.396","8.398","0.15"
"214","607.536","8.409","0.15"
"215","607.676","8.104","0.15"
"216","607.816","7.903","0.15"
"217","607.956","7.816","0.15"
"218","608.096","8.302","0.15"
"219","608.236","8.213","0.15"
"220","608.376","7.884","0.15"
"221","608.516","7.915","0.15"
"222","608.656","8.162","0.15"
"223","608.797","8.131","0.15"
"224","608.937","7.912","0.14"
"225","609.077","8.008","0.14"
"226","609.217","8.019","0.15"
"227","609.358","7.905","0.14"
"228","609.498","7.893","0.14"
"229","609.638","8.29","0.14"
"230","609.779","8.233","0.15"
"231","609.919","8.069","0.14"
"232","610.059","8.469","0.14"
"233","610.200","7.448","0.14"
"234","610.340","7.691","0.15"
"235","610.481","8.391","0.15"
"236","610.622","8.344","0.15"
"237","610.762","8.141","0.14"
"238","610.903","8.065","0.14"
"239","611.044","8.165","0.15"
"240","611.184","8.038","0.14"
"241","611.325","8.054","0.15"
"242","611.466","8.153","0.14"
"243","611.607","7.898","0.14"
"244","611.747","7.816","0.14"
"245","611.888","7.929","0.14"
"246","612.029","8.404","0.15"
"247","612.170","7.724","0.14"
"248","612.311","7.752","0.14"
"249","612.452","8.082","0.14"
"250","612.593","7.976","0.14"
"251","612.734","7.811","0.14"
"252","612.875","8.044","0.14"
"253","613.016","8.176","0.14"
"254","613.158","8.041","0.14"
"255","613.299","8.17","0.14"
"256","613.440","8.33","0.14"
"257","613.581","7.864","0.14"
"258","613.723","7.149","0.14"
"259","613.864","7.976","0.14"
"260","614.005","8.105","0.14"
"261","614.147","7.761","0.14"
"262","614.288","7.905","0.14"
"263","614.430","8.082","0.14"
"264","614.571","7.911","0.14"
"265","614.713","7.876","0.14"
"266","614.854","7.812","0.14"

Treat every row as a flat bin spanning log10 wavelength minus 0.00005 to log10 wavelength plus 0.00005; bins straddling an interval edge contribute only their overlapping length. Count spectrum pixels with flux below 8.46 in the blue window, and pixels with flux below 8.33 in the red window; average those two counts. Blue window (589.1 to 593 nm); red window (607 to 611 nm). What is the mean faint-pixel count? 21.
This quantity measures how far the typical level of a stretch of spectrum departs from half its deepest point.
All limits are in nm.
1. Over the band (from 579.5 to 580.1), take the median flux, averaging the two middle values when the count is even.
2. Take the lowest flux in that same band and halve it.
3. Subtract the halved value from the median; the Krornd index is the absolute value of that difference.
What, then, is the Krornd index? 4.45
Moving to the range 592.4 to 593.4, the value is 4.29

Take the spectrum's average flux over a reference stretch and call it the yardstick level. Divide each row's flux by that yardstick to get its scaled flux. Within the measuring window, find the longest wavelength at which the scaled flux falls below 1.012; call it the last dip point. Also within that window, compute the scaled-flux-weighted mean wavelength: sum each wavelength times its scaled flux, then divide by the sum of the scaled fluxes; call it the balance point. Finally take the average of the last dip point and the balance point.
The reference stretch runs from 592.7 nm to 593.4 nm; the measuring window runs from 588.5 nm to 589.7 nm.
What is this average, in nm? 589.34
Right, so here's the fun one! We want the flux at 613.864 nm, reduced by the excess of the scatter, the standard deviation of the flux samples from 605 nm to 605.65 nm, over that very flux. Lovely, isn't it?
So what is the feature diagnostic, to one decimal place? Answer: 15.9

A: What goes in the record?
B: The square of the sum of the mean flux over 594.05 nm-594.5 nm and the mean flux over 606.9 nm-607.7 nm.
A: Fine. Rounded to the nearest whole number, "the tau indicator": 279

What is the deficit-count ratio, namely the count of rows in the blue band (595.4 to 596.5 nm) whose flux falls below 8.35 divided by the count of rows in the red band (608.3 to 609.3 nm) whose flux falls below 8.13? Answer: 0.4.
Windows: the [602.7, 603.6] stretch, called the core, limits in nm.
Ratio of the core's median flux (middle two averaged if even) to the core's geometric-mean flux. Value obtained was 1.00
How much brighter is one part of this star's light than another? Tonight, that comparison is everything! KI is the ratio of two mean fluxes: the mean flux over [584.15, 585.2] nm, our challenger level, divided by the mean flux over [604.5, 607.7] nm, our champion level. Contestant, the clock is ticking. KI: 1.05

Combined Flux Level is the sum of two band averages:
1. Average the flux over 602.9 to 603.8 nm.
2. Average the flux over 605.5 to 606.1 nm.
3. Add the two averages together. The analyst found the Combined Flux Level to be 16.4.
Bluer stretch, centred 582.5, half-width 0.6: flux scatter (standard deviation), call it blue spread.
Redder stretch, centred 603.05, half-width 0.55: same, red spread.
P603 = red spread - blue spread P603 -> -0.05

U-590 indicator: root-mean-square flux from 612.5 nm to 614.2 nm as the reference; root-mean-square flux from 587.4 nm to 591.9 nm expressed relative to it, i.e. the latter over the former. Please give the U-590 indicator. 1.03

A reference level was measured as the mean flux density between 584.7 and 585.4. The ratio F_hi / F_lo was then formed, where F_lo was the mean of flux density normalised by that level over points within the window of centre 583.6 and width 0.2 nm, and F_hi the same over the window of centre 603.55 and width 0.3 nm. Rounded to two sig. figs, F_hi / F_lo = 0.98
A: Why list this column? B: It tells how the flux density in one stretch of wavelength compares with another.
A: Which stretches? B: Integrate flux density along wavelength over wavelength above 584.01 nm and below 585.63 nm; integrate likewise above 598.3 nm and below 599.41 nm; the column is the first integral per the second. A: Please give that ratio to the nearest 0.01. 1.51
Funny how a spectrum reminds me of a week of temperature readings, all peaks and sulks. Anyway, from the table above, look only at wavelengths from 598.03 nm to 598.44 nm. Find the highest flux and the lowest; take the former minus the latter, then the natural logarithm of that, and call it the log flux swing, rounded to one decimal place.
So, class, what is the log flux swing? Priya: -4.2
